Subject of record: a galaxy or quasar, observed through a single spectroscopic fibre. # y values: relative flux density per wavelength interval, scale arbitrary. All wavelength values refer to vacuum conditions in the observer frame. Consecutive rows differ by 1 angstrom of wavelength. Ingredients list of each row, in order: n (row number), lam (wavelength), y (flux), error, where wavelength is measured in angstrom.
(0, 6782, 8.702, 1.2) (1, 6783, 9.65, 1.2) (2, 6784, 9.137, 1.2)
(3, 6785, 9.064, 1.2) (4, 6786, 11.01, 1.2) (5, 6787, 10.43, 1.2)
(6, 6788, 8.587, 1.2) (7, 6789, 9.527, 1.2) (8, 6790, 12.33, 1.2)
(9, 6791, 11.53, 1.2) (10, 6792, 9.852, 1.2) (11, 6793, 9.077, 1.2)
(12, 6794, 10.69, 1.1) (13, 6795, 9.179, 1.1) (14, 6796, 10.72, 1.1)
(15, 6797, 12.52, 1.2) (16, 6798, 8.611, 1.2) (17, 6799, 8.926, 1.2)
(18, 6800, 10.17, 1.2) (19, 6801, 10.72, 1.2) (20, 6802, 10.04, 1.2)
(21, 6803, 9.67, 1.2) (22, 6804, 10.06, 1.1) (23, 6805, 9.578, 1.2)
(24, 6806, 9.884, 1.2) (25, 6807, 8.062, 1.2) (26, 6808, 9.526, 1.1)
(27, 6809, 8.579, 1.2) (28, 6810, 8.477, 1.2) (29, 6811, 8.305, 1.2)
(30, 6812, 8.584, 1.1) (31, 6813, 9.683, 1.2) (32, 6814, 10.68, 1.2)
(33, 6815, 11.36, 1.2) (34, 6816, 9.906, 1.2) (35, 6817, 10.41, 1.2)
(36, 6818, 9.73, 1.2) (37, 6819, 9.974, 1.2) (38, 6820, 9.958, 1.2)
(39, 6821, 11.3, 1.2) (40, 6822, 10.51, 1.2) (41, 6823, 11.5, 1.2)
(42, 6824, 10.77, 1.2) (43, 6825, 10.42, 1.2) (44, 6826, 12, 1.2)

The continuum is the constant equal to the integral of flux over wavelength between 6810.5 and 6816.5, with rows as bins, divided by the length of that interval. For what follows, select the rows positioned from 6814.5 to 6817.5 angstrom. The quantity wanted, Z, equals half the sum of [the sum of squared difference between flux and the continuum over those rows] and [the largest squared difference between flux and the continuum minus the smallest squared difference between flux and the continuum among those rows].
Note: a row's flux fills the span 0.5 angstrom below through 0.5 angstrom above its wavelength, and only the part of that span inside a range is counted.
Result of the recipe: 2.8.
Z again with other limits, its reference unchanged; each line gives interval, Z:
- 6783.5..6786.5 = 1.8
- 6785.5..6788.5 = 2.3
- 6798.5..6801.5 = 1.3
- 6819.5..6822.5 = 2.7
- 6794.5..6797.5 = 8.1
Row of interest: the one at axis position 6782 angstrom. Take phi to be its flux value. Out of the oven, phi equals 8.702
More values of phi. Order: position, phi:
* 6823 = 11.5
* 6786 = 11.01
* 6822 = 10.51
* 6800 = 10.17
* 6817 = 10.41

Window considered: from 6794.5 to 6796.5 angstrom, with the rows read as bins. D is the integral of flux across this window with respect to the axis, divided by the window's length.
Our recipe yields 9.9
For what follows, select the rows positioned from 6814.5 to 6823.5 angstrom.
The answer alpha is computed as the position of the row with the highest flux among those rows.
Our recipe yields 6823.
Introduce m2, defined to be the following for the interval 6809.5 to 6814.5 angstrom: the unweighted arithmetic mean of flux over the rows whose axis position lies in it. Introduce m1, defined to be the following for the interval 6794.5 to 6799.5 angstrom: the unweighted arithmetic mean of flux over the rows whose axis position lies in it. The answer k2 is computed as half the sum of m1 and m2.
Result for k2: 9.6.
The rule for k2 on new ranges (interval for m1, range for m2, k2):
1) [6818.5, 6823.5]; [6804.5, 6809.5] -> 9.9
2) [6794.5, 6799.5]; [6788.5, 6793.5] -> 10.2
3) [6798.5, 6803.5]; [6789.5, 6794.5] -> 10.3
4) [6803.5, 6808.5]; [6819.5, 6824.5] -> 10.1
